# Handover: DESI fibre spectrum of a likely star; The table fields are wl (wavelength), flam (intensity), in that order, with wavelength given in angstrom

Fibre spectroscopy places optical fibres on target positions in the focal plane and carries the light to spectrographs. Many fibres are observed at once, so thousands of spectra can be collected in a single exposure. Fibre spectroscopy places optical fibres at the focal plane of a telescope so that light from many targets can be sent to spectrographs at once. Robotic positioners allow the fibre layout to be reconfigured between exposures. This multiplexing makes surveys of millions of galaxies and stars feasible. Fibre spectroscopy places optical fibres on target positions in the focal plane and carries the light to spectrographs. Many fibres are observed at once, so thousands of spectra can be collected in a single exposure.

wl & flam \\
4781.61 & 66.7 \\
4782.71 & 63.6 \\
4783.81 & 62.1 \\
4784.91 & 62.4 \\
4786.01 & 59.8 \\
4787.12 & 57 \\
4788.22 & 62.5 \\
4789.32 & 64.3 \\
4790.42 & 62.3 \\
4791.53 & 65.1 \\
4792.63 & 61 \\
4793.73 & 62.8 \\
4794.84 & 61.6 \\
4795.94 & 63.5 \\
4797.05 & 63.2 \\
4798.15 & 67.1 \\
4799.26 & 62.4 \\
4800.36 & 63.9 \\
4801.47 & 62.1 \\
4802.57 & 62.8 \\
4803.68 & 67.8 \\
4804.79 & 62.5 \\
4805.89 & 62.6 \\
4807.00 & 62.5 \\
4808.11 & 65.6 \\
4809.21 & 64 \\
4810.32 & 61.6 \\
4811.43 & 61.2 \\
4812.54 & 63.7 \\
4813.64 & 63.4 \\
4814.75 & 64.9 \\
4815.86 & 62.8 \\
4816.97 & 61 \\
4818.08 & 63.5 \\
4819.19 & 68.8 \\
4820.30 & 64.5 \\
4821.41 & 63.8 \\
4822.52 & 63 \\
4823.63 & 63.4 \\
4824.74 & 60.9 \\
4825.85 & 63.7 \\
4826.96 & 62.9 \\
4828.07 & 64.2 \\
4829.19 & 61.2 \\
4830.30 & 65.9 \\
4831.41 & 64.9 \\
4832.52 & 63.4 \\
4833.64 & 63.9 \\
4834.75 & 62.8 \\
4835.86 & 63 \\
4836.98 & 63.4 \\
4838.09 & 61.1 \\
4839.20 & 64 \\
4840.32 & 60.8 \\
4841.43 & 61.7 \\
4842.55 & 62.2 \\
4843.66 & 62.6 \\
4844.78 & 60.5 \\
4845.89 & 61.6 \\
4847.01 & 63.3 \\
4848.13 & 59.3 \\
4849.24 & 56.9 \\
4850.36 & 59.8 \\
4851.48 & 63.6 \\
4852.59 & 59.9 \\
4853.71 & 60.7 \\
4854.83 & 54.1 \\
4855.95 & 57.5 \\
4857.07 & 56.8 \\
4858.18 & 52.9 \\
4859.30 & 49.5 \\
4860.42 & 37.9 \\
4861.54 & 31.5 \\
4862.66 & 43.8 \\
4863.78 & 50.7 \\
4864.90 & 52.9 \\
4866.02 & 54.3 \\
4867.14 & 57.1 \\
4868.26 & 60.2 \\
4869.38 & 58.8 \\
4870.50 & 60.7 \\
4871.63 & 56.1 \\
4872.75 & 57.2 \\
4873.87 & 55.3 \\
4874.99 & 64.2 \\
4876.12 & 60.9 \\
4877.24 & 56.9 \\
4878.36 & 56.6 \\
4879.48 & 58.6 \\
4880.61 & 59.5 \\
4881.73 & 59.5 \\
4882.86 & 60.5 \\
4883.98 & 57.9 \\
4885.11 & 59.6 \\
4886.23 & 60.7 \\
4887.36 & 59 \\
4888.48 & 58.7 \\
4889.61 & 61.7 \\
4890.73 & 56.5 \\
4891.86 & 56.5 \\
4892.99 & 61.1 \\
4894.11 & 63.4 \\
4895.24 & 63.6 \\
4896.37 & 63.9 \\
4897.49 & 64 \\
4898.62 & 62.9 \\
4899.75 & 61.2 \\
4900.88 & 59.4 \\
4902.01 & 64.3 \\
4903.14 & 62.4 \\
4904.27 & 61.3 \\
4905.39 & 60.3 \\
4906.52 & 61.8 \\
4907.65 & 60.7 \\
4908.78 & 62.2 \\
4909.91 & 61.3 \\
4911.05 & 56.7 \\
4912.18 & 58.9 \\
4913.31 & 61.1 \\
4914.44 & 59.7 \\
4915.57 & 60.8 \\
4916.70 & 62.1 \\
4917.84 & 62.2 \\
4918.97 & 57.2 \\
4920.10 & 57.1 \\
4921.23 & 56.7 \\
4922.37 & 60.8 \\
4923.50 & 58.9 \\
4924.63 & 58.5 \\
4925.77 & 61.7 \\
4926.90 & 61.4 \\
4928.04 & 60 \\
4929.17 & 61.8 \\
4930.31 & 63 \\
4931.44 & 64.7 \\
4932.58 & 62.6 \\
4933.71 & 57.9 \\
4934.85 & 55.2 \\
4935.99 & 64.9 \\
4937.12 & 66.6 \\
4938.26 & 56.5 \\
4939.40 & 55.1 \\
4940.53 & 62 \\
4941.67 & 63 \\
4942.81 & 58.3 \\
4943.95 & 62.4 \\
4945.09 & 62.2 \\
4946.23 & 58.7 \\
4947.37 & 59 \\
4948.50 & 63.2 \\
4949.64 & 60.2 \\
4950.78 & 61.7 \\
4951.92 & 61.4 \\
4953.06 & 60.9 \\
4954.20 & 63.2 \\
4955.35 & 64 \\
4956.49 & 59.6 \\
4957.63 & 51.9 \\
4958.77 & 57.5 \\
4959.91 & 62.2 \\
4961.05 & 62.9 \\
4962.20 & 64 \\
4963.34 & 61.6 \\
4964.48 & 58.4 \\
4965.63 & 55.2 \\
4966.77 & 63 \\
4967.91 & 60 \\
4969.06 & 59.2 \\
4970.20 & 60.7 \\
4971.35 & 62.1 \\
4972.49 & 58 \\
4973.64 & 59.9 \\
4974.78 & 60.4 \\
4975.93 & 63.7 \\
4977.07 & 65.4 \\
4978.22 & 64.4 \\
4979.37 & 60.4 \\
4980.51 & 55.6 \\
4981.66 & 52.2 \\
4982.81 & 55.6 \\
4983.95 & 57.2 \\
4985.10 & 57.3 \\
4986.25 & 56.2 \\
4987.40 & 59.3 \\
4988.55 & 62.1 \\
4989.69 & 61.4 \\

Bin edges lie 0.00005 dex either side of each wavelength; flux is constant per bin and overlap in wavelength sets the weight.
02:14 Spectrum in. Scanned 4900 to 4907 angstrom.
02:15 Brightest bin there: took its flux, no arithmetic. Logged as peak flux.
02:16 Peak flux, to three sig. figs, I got 64.3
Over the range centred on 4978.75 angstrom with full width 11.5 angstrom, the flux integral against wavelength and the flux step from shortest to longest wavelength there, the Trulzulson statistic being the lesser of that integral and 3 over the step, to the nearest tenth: -1.1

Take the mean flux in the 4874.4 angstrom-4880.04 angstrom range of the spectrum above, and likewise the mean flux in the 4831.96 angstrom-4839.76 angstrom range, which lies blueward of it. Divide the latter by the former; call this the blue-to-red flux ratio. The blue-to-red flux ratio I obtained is 1.061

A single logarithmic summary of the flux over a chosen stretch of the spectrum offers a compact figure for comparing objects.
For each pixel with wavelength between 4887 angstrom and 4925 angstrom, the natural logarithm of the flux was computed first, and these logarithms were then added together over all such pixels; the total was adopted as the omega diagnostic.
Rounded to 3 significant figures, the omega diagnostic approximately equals 139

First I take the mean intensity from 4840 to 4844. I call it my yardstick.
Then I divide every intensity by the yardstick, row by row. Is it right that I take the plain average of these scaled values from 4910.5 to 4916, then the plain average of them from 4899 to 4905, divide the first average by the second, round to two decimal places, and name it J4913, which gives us 0.96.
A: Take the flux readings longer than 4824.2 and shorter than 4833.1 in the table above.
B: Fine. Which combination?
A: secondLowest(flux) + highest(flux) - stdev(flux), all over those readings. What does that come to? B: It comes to 125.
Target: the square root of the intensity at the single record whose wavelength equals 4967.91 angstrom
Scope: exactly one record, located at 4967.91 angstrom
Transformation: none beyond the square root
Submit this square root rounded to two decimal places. 7.75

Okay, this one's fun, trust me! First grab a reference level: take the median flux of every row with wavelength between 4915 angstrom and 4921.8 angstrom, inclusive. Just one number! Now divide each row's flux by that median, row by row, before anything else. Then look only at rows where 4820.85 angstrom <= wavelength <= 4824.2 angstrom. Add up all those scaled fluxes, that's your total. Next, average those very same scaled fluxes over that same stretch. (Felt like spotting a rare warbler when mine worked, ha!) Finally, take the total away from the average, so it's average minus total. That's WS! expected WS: -2.1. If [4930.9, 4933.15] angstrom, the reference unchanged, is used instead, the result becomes -1.1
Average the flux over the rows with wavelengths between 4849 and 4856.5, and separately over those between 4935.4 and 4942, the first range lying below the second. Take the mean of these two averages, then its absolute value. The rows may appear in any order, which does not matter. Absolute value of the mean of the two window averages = 60.1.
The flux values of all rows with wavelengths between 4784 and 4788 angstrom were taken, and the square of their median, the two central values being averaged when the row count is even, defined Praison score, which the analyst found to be 3576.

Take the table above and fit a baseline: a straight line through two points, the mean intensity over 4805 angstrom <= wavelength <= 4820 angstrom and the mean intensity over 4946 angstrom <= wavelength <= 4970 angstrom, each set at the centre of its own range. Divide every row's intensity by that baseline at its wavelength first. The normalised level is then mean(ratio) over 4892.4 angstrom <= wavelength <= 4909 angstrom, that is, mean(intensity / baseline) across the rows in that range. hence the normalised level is 1.01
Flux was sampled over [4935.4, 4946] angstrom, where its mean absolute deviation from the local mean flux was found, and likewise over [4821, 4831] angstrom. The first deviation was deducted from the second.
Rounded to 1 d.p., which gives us -2.0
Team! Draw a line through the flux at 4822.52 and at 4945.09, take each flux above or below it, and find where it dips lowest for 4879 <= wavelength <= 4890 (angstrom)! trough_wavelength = 4883.98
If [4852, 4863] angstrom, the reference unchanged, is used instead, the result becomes 4861.54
